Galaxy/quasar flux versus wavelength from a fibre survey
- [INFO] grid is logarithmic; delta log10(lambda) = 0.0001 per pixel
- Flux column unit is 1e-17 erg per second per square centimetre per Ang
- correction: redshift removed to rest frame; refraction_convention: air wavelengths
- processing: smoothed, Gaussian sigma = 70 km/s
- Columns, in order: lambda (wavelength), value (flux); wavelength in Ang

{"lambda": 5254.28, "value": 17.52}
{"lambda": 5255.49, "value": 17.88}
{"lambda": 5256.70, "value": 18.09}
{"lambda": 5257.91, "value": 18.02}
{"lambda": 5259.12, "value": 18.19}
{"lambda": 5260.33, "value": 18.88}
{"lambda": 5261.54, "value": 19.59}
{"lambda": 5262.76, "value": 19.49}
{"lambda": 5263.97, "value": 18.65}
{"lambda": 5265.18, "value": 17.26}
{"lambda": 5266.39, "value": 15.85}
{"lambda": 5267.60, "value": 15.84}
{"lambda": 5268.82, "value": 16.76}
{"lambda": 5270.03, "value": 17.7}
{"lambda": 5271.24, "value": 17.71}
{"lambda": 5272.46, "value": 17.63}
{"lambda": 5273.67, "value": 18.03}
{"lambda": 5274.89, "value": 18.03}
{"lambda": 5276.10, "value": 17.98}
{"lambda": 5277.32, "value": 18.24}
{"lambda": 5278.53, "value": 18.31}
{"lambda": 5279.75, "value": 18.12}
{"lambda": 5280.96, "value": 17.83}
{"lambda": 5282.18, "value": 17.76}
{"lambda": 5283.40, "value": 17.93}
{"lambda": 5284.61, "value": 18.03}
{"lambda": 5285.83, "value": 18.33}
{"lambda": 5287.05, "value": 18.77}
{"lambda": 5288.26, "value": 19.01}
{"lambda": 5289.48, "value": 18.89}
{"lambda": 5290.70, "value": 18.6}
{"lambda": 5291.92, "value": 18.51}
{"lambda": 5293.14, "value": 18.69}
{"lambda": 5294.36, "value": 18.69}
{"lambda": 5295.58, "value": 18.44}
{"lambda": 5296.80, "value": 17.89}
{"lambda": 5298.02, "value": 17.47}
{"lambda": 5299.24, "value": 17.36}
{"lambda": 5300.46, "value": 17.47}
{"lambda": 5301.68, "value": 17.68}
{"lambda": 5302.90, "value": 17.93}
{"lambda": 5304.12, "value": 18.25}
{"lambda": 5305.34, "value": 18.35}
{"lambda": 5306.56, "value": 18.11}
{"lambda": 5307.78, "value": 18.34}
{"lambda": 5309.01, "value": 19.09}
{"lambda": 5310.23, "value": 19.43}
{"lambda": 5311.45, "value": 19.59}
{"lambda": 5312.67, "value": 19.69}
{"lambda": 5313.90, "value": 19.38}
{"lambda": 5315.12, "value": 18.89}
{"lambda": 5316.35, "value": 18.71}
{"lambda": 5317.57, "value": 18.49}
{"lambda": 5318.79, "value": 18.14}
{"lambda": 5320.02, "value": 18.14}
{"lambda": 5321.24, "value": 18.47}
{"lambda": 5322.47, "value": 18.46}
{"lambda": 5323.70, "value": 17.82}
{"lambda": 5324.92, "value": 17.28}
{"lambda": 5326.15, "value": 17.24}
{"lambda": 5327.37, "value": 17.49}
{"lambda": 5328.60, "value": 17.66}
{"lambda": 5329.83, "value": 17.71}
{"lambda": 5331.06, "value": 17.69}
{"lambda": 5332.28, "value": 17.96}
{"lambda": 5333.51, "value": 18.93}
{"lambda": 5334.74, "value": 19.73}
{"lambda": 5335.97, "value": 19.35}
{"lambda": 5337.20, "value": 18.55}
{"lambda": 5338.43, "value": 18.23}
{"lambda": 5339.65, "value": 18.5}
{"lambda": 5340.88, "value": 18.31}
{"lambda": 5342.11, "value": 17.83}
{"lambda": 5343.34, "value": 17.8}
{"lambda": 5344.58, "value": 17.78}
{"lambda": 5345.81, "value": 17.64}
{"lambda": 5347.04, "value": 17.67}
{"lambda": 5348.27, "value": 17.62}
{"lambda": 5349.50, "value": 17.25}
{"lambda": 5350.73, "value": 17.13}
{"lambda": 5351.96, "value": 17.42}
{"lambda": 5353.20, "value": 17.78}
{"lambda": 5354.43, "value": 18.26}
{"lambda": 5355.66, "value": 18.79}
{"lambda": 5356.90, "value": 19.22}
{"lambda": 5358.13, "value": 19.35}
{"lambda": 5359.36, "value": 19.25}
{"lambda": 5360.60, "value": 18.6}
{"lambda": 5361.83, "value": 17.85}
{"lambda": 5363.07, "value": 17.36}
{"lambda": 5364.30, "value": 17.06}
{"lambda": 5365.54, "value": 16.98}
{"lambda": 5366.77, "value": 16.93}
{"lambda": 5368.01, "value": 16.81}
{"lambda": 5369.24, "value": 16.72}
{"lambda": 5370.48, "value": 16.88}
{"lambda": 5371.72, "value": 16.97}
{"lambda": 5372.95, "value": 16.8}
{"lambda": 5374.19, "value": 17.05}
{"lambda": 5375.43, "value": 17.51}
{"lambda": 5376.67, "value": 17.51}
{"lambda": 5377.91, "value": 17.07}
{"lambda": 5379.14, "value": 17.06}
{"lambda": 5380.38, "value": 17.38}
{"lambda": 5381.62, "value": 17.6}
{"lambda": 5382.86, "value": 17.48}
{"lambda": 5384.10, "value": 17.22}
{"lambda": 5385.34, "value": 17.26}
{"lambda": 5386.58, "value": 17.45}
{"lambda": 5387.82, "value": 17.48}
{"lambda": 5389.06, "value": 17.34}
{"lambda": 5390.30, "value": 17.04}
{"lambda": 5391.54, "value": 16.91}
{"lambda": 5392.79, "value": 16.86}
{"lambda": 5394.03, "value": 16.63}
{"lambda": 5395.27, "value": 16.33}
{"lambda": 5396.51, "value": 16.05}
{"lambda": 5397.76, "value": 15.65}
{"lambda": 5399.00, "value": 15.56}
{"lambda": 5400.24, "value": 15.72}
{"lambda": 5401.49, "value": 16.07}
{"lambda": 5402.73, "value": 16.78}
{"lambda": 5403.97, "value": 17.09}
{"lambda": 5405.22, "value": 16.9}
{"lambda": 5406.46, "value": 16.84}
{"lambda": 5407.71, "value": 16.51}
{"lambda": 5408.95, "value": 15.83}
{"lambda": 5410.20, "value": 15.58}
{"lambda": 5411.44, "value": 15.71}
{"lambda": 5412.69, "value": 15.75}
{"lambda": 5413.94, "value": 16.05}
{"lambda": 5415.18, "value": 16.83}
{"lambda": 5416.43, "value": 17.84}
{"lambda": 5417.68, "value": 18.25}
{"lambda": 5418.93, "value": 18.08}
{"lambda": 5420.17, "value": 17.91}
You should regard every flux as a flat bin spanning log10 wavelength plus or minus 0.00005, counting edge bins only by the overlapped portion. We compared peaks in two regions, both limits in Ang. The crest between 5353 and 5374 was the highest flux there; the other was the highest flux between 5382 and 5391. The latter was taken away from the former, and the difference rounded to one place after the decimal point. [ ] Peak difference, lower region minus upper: 1.9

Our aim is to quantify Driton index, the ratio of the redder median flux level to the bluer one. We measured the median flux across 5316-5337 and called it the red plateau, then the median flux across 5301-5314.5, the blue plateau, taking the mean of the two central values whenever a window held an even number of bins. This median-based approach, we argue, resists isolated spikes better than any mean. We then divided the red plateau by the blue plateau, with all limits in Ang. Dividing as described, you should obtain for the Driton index 0.99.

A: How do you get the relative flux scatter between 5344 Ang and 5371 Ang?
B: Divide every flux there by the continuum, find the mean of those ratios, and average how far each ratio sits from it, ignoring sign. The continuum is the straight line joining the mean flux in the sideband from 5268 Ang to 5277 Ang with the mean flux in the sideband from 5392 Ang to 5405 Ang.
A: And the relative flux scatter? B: 0.039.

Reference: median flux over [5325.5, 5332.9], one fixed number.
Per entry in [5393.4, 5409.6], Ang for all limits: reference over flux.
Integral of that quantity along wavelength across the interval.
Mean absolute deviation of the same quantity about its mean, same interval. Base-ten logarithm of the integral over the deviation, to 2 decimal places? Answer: 2.76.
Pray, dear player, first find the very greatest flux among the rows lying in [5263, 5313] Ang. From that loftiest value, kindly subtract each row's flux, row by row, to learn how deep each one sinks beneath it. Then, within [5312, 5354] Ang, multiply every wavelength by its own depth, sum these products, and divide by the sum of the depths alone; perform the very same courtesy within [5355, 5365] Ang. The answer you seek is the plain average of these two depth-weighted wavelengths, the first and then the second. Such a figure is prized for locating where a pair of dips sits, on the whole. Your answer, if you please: 5348.6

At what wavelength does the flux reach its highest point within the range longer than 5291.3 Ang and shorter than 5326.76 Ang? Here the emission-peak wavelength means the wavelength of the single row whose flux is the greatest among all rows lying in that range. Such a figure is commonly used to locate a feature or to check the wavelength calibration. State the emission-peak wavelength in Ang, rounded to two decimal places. 5312.67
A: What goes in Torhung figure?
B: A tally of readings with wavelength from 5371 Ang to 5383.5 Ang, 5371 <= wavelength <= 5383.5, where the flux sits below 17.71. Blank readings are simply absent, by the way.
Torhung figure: 10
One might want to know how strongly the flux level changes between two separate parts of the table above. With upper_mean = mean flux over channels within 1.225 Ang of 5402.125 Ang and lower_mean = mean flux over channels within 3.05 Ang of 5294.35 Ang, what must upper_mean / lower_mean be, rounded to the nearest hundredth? 0.89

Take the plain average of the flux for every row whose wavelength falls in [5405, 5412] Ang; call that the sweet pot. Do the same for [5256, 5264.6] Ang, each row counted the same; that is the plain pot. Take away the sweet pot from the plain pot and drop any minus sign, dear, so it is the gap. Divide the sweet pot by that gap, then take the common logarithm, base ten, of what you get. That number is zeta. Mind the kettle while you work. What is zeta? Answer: 0.82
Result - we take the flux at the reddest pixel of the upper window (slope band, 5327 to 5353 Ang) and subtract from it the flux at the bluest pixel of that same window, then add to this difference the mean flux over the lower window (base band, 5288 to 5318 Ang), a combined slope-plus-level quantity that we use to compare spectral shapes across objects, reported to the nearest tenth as 18.4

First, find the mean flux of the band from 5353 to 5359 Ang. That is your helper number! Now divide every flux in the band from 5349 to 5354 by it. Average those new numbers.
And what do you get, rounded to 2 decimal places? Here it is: 0.93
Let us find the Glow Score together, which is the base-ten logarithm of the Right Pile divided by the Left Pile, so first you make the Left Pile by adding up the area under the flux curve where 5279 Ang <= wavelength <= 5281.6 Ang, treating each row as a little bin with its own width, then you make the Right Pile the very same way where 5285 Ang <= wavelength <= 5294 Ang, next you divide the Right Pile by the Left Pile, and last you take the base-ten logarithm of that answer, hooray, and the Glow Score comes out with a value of 0.56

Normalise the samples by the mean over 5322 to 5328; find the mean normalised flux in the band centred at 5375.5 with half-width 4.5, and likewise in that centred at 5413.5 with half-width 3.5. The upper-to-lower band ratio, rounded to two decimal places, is 0.95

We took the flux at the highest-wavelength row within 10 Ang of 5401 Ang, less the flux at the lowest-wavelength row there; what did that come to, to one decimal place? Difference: -1.3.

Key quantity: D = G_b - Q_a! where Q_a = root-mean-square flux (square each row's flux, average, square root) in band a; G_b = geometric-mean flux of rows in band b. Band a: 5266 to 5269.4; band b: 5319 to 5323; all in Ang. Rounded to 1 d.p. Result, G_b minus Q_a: 2.2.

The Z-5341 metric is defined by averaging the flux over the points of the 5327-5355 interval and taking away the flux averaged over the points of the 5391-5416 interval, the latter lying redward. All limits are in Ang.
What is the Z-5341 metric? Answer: 1.7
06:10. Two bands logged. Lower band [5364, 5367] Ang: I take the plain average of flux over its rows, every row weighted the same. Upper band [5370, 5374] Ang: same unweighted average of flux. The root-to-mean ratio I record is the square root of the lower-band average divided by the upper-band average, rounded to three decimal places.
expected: 0.244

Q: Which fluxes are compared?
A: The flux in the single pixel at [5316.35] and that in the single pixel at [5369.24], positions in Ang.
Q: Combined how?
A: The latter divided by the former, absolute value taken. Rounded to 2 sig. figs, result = 0.89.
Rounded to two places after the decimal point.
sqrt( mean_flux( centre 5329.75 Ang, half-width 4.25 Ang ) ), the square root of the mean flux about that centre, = 4.22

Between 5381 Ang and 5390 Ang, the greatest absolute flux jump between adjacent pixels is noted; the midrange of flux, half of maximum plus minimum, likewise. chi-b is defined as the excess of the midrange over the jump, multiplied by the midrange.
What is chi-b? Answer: 299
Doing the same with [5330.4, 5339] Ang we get 332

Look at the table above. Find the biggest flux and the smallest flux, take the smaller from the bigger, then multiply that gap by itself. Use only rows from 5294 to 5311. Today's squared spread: 4.3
